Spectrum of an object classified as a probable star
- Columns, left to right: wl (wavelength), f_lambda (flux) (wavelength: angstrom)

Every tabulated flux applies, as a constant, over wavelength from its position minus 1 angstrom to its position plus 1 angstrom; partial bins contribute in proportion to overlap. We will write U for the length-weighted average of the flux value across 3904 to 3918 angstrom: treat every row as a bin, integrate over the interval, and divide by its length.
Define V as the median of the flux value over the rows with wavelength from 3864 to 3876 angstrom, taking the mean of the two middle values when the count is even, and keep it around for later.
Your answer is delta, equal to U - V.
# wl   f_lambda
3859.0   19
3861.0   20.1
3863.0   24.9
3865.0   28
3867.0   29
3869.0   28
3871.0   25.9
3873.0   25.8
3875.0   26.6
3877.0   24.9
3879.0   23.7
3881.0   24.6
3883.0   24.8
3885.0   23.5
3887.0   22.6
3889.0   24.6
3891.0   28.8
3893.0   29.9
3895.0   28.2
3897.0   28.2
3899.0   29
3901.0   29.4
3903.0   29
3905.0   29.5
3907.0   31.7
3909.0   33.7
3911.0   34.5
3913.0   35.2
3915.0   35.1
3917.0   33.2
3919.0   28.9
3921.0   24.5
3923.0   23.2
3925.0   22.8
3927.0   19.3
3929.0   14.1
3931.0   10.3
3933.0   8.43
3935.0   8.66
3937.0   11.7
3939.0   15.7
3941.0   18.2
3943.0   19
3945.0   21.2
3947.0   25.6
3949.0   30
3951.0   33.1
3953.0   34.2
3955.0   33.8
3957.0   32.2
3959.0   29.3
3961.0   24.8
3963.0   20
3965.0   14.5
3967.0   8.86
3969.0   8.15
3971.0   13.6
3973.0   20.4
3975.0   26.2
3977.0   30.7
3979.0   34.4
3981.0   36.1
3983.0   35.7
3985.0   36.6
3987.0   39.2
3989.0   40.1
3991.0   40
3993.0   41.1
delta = 6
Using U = 33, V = 27.3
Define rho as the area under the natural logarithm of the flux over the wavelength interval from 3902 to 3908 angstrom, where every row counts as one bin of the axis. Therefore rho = 20.4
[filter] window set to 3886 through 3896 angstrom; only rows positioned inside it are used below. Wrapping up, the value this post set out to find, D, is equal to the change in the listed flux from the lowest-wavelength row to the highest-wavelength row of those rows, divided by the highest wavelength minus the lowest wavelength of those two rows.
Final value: 0.7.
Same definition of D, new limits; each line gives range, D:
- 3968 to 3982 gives 2.3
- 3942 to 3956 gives 1.2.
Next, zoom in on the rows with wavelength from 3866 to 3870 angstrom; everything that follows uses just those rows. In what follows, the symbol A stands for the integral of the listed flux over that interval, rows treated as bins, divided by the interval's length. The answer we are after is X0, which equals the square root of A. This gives 5.3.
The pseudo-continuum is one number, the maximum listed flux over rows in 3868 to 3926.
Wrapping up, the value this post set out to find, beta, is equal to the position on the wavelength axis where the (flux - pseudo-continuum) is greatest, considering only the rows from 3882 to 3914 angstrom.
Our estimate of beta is 3913.0 angstrom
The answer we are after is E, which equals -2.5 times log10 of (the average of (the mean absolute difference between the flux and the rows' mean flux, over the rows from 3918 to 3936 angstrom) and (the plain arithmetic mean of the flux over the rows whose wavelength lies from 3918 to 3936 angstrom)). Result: -2.72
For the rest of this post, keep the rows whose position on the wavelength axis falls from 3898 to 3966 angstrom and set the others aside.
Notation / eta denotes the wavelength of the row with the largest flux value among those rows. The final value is 3913.0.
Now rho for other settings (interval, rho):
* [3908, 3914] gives 21.2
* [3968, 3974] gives 15.4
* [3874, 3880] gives 19.3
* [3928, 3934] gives 14.2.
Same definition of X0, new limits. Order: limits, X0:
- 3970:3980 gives 5.0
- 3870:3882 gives 5.0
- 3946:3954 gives 5.5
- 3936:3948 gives 4.3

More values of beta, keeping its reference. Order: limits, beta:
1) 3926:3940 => 3927.0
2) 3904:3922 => 3913.0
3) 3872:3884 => 3875.0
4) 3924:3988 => 3987.0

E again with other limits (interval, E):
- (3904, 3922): -3.10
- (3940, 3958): -3.05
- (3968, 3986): -3.13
